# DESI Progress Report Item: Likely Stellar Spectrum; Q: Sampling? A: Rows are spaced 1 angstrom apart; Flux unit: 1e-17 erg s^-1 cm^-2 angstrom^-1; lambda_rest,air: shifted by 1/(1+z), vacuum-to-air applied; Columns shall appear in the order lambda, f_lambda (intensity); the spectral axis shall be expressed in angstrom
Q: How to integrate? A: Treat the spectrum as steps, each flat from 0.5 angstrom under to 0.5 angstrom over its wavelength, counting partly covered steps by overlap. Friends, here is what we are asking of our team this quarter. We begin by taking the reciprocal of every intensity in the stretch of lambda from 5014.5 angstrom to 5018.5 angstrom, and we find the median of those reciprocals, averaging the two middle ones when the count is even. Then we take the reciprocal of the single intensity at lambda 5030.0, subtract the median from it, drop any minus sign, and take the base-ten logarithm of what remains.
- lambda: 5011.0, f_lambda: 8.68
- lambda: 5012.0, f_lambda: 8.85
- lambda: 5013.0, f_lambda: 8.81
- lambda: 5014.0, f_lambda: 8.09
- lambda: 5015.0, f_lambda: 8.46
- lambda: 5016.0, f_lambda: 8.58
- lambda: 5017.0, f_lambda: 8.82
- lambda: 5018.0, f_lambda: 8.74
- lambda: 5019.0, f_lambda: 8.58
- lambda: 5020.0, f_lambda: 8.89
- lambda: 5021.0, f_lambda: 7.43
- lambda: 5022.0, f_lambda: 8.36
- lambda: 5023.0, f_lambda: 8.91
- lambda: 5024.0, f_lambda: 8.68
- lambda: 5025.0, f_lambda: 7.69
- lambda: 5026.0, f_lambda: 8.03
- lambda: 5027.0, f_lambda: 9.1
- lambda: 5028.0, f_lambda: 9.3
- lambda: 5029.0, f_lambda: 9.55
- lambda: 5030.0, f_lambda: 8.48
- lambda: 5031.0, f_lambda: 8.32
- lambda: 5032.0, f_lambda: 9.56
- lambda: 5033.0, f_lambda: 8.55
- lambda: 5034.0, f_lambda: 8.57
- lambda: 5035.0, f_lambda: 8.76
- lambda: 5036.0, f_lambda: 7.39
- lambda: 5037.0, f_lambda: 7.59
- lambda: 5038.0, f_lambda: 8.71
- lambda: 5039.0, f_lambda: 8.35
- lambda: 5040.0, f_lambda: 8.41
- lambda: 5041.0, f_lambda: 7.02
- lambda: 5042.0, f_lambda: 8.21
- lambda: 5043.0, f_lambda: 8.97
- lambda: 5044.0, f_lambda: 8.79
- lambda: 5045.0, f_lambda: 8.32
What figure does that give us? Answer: -2.6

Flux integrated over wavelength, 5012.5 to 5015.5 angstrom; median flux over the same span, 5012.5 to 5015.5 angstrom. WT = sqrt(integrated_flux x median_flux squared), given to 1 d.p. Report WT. 42.6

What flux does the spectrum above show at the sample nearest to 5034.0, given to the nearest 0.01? 8.57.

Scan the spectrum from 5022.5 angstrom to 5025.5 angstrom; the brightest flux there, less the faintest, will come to 1.22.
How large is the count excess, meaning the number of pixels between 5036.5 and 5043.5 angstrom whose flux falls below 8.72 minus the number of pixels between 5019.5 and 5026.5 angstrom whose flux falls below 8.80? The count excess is 1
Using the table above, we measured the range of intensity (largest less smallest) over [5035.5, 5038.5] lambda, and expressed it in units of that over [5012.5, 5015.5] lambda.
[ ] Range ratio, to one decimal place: 1.8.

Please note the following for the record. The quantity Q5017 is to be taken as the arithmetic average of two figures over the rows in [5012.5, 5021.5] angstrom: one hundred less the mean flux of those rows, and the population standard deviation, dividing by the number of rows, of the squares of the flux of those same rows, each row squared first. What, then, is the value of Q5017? 49.3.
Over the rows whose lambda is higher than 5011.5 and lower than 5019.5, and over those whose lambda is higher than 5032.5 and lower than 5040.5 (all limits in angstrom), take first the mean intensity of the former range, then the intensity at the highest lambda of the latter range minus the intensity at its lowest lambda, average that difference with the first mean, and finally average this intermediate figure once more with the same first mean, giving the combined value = 6.43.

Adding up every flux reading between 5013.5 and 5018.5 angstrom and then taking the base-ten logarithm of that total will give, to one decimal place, 1.6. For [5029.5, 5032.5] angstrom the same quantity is 1.4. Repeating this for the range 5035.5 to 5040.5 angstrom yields 1.6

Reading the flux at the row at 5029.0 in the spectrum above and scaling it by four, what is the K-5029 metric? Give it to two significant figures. 38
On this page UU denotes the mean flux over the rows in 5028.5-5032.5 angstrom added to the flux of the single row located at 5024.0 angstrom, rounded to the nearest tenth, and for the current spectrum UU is 17.7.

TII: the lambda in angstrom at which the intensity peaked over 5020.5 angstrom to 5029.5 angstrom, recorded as 5029.0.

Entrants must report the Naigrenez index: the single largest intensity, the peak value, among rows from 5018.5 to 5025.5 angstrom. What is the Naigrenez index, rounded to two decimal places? 8.91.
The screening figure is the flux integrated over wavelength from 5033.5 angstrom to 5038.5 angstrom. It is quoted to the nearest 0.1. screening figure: 41.0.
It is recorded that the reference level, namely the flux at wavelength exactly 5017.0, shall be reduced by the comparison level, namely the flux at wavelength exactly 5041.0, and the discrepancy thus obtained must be 1.8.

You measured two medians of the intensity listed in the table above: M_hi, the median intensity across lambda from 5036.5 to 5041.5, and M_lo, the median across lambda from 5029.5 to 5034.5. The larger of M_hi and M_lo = 8.55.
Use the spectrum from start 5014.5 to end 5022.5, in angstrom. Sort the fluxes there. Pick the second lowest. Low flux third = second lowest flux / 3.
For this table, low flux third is 2.79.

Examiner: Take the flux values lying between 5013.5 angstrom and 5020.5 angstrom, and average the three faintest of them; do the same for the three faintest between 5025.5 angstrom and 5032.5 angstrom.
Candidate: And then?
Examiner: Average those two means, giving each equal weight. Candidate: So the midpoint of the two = 8.3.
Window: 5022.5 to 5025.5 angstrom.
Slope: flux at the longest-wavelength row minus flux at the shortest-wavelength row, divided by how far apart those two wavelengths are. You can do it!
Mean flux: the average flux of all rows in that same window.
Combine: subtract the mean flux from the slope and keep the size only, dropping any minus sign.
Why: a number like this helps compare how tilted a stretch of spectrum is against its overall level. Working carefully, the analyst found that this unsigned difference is 9.0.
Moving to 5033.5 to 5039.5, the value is 8.3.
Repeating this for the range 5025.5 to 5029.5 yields 8.5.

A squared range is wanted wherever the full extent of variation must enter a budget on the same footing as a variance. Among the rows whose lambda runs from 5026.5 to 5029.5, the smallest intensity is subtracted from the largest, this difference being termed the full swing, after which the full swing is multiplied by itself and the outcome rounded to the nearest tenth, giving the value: 0.2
